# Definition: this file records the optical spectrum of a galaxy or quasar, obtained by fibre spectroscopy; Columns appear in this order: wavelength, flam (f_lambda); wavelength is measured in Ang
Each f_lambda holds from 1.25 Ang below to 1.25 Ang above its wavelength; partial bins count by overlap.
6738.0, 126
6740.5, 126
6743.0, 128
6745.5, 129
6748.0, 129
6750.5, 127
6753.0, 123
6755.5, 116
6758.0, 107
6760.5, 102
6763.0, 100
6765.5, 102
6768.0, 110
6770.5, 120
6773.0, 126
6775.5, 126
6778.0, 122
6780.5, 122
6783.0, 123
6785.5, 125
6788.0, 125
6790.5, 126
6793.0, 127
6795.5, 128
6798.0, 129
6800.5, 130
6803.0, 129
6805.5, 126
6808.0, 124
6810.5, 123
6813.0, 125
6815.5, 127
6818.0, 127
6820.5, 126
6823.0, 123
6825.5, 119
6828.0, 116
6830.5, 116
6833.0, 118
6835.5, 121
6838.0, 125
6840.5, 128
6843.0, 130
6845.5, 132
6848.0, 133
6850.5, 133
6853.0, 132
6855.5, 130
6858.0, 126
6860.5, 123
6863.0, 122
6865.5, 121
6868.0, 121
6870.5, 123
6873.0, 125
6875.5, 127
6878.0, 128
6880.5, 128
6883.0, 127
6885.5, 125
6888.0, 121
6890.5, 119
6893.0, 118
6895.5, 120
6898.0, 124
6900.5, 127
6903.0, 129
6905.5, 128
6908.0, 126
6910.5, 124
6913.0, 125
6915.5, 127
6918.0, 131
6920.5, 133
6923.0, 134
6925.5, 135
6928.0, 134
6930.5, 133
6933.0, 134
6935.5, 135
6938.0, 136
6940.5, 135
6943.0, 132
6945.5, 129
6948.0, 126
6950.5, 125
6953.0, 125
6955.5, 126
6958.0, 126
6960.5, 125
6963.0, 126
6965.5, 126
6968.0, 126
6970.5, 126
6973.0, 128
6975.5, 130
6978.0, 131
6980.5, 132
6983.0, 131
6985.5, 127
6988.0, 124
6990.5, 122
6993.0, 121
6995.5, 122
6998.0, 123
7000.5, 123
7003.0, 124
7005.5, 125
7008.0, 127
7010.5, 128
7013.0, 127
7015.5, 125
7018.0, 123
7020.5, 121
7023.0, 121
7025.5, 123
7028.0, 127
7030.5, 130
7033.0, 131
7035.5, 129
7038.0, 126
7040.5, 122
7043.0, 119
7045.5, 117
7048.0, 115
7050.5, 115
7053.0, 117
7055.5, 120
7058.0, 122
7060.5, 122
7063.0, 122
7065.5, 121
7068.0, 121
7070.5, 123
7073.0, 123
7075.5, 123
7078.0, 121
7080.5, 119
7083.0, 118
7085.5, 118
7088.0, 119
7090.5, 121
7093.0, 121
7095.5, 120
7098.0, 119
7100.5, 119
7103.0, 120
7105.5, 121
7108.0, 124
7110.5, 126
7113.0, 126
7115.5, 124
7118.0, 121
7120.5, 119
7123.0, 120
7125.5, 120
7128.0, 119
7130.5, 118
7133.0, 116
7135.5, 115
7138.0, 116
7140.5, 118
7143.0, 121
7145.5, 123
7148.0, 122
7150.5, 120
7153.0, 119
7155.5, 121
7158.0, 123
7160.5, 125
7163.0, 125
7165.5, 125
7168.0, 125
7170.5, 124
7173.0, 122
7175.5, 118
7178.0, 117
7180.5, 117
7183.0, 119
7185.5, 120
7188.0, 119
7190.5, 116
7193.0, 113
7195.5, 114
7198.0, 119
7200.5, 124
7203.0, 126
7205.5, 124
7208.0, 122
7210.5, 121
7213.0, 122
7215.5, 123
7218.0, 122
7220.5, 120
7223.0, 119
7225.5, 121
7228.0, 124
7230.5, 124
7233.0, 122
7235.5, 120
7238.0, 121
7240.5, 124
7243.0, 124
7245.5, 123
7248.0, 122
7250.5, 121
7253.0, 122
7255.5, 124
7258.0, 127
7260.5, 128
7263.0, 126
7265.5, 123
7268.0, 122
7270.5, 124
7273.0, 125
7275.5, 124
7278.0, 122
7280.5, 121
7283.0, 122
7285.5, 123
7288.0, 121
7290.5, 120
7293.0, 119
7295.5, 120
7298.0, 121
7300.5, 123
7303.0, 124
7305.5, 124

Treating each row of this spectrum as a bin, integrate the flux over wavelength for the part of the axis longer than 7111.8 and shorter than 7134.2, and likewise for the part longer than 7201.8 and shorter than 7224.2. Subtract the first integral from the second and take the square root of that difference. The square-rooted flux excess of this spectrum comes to 6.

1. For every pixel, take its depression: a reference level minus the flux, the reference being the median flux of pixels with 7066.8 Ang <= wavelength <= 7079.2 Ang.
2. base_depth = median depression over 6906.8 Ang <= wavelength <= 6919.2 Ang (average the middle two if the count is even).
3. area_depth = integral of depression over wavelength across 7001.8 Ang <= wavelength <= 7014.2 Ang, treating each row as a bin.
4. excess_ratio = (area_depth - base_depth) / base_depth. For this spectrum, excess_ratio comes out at 12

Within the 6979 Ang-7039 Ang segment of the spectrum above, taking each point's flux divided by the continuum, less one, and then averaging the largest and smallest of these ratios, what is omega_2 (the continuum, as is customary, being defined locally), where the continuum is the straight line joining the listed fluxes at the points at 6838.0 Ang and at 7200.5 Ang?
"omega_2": 0.015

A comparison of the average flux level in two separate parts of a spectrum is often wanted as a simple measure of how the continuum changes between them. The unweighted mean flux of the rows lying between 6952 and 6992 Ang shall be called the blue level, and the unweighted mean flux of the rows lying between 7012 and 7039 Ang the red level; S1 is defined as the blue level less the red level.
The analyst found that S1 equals 1.2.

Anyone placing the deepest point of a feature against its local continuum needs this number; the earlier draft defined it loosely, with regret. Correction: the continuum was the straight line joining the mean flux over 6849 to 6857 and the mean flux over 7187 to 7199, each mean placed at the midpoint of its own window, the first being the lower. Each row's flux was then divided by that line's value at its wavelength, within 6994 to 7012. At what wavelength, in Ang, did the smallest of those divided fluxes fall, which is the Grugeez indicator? 6995.5 Ang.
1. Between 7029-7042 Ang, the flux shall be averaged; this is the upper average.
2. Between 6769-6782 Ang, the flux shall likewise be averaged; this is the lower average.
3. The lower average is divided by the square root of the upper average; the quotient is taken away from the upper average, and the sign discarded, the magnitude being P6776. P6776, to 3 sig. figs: 117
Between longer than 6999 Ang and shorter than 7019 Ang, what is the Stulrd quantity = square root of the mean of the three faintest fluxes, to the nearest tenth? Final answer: 11.1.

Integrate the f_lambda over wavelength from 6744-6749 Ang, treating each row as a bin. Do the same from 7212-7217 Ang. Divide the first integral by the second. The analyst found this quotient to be 1.05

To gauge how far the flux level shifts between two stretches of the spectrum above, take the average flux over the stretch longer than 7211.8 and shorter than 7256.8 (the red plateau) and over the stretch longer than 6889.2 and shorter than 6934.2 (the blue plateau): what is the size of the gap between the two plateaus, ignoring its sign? 5.7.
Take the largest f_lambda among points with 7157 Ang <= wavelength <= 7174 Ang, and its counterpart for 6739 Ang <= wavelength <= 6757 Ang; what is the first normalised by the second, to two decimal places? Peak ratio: 0.97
